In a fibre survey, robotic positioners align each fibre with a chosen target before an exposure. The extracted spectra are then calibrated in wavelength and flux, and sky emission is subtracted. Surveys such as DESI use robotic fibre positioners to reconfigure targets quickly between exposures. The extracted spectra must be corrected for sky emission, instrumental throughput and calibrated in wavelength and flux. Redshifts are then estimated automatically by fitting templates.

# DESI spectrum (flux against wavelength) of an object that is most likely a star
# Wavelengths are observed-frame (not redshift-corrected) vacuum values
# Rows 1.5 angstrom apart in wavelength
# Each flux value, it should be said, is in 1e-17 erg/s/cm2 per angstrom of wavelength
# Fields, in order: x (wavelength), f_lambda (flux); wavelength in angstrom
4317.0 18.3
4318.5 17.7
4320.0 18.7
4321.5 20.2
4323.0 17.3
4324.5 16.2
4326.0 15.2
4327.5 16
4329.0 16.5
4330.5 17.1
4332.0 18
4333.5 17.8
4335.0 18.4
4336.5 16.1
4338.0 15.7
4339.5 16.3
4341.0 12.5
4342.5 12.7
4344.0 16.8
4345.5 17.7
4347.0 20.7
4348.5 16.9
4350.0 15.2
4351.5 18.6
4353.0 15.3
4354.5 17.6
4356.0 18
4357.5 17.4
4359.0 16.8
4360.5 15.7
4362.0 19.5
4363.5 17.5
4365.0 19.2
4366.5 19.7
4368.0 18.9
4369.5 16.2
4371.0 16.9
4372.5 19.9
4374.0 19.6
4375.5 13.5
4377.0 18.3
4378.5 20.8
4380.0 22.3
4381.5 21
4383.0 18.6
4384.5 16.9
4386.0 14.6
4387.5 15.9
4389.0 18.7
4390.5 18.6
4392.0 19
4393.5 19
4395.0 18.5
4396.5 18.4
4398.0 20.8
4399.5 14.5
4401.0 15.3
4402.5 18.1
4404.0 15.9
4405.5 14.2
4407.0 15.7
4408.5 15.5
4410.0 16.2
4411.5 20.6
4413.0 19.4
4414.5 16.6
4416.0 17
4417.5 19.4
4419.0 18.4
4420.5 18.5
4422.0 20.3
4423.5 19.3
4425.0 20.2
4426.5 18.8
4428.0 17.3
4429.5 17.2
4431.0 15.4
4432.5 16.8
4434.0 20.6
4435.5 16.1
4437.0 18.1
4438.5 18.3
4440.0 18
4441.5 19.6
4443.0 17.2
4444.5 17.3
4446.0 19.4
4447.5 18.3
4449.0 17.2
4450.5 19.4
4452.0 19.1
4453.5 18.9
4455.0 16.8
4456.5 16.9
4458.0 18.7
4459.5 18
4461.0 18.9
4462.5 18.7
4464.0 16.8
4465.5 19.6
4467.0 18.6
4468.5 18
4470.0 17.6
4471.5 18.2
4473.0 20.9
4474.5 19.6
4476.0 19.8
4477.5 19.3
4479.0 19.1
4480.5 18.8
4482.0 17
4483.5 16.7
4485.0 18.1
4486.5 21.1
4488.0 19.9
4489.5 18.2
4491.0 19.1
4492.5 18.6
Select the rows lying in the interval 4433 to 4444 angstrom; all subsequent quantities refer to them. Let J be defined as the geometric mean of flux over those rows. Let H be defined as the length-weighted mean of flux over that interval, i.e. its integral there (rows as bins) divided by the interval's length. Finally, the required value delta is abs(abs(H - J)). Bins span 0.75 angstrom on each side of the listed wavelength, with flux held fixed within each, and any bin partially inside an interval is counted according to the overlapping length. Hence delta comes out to 0.00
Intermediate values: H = 18.2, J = 18.2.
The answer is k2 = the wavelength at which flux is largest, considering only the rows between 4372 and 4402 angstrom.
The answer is 4380.0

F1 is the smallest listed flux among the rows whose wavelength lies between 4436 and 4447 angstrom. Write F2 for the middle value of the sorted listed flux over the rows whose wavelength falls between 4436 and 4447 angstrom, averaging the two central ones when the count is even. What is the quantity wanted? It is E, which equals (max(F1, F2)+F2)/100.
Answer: 0.362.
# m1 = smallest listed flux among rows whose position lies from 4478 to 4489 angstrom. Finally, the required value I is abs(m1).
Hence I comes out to 16.7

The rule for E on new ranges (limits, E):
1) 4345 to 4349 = 0.354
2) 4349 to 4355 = 0.329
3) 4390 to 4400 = 0.372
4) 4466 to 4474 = 0.364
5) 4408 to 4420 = 0.354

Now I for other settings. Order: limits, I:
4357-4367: 15.7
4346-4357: 15.2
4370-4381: 13.5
